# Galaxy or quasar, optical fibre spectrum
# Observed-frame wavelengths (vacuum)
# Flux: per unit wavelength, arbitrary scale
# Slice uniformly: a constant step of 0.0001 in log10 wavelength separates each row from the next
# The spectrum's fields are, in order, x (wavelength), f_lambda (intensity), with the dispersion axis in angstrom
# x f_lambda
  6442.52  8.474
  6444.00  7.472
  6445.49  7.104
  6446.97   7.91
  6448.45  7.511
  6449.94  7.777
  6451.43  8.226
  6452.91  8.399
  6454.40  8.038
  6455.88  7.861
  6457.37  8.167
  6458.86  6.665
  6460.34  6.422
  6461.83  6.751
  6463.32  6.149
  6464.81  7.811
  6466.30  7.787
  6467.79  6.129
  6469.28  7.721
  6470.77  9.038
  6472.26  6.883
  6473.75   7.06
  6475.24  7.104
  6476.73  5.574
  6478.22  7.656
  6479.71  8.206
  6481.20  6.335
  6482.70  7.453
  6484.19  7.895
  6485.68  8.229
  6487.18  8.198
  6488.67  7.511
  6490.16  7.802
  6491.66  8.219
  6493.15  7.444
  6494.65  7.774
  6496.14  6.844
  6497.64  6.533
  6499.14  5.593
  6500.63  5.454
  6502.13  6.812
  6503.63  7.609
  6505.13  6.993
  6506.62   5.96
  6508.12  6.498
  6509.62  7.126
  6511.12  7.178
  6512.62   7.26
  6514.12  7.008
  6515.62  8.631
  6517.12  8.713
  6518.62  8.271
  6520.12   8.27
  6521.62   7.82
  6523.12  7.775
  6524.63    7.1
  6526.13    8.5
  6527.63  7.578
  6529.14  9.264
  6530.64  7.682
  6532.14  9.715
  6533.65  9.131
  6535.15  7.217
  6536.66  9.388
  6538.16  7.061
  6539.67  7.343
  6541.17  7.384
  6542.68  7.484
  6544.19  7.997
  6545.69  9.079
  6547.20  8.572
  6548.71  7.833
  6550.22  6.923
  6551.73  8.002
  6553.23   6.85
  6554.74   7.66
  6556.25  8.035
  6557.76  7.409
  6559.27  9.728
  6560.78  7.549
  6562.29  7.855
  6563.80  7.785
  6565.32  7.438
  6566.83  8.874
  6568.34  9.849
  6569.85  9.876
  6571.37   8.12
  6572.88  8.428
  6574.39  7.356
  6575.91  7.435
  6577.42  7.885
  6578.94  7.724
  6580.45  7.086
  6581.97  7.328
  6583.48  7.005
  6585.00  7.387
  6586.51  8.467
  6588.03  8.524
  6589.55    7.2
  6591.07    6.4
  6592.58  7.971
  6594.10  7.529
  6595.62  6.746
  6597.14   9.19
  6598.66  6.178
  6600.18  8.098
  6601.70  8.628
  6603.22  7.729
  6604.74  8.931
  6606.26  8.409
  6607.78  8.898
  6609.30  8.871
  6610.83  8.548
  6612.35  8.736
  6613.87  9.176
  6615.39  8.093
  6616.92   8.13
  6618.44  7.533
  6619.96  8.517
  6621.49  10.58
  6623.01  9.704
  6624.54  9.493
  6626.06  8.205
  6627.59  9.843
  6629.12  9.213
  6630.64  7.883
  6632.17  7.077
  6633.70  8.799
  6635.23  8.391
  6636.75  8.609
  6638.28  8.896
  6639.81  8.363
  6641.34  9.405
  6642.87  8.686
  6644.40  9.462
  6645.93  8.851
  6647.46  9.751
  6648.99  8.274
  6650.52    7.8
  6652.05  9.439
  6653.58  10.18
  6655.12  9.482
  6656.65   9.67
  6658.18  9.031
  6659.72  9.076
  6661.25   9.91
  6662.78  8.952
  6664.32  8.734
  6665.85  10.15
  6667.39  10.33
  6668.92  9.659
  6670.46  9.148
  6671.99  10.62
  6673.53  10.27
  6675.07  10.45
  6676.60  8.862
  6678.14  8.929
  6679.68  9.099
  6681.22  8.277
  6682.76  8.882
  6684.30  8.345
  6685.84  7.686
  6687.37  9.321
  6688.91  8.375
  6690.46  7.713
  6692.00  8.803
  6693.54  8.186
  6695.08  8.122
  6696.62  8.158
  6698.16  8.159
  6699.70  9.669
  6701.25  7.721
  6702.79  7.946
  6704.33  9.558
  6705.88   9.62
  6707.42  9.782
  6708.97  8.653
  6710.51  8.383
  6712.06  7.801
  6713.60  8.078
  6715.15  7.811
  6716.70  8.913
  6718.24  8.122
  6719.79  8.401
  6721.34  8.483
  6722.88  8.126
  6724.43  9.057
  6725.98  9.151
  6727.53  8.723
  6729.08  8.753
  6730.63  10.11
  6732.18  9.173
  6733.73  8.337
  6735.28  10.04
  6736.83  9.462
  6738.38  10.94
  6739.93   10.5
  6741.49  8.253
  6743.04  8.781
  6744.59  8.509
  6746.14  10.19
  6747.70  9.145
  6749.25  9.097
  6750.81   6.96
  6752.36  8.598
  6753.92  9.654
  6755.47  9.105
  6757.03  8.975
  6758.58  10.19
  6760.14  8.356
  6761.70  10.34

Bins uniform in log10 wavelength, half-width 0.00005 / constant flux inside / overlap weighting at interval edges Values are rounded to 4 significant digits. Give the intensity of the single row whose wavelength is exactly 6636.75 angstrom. 8.609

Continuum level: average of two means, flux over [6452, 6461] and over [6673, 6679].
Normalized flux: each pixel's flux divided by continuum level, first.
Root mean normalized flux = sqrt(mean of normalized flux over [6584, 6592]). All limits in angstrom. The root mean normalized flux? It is 0.94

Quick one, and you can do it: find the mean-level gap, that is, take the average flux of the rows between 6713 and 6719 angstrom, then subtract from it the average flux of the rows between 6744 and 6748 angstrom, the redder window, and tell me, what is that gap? -1.1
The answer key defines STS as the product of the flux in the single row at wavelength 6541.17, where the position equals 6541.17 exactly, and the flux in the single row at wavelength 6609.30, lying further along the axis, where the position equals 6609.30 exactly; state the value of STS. 65.5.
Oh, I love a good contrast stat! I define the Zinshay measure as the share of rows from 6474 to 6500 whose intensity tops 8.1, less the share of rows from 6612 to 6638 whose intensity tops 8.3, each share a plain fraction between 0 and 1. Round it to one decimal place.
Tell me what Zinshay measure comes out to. -0.4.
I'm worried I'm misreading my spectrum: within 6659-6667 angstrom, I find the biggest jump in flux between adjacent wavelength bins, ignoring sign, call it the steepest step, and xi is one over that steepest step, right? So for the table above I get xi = 0.71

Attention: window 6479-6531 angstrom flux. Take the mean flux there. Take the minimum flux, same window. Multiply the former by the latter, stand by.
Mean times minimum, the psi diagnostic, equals 41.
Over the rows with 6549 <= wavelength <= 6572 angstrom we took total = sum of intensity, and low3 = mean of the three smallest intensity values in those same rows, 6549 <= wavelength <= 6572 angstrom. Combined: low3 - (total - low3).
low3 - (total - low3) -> -108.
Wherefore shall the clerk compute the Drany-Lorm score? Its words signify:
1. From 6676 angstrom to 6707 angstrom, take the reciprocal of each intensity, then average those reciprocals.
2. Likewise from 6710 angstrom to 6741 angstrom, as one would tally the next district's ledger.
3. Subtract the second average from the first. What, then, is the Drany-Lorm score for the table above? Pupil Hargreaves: 0.004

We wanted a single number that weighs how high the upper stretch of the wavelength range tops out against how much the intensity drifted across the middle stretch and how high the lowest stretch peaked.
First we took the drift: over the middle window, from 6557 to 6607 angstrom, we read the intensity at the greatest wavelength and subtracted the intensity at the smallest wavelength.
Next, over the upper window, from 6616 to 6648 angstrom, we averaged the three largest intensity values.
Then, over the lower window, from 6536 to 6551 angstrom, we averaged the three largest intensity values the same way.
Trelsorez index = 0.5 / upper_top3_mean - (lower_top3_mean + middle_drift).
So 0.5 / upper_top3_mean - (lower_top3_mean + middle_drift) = -10.0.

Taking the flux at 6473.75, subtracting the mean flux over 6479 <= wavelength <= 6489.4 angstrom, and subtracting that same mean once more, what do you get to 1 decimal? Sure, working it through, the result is -8.3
